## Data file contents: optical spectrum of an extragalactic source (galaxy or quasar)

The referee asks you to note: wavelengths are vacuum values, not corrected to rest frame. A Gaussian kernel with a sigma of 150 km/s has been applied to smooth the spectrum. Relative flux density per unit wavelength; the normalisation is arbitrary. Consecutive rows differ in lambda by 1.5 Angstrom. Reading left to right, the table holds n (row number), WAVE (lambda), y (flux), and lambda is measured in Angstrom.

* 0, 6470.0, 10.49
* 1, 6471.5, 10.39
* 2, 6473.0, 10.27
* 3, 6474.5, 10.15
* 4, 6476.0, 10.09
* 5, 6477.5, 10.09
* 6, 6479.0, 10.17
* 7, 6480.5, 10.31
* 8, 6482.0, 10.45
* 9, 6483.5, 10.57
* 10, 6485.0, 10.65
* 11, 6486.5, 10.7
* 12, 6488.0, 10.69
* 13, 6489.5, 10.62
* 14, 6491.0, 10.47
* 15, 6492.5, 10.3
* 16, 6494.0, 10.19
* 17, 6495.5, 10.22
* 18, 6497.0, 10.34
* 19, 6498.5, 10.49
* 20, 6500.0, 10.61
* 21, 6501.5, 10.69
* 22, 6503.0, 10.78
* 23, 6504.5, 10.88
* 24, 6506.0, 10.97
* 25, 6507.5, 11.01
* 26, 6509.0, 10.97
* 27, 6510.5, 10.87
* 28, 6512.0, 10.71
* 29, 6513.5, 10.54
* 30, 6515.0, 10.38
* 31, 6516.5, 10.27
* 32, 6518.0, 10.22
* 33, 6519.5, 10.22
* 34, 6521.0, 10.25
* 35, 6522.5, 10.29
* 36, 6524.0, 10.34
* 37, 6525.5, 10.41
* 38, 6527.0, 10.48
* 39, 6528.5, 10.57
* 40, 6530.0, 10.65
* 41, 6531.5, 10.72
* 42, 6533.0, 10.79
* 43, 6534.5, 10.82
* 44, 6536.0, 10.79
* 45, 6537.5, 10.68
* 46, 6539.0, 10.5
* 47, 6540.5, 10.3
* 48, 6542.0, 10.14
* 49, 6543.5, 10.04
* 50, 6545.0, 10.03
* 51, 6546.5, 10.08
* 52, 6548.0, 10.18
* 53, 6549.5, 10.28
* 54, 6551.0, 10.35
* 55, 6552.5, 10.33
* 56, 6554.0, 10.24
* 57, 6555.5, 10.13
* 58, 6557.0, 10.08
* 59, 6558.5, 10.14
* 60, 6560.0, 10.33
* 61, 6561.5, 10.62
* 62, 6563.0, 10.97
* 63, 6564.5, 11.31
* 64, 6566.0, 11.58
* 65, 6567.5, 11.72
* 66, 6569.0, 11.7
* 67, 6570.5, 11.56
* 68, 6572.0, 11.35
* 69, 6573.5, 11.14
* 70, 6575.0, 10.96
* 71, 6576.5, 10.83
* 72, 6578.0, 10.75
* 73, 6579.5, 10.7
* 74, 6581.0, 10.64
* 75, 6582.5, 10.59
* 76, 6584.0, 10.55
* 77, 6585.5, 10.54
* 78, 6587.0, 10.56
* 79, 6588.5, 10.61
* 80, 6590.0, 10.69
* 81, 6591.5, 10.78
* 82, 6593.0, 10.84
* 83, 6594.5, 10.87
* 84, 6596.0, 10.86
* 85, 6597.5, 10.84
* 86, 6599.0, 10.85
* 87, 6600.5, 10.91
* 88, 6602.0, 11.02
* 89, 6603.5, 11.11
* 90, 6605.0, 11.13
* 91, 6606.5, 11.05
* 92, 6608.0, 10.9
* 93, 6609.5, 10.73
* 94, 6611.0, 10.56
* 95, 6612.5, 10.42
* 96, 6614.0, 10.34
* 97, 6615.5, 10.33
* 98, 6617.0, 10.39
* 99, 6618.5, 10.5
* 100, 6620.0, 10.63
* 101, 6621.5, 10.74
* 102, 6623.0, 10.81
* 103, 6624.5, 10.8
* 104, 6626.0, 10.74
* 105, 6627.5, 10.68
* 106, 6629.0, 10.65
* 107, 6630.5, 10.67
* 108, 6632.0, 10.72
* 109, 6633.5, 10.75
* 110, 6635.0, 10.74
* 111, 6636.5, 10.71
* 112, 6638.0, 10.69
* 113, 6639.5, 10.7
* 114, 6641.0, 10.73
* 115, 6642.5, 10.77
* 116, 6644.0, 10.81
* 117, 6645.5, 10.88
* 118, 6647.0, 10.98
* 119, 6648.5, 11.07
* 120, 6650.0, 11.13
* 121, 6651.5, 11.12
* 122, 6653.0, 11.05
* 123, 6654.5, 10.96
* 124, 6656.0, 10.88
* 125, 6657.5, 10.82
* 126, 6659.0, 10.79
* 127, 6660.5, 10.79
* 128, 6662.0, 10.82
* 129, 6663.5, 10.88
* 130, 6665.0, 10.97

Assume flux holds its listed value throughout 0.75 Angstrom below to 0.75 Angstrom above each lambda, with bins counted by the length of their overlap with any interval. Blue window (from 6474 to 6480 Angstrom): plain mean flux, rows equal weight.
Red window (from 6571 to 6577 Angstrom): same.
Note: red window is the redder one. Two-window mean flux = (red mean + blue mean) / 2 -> 10.6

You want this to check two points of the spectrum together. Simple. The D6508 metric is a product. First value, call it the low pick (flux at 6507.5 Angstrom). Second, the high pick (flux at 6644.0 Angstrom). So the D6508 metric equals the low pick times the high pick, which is 119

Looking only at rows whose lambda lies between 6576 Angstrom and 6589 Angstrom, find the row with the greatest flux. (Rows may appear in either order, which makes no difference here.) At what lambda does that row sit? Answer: 6576.5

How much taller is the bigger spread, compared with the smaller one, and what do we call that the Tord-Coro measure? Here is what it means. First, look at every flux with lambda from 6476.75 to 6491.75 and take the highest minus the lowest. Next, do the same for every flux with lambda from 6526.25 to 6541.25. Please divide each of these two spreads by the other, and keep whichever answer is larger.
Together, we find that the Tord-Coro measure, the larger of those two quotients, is 1.2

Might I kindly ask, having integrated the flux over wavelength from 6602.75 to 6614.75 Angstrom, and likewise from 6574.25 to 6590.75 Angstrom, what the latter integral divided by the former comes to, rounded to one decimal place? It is 1.4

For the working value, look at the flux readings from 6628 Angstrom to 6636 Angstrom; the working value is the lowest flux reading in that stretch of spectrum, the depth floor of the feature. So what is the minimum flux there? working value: 10.65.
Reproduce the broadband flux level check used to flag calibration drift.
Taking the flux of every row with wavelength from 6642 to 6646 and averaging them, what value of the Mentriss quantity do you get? 10.8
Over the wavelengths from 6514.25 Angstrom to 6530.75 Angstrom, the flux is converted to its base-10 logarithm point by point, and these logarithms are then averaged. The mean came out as 1.016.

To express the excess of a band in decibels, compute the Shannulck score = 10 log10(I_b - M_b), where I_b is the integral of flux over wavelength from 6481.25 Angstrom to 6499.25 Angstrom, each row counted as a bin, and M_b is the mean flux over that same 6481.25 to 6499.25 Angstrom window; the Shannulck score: 23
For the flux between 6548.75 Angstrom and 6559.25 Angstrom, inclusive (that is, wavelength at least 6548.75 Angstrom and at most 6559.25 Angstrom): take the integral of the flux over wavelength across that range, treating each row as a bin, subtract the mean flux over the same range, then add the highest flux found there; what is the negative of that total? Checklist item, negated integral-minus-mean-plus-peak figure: -107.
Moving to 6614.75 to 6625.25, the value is -112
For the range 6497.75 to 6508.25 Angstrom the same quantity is -113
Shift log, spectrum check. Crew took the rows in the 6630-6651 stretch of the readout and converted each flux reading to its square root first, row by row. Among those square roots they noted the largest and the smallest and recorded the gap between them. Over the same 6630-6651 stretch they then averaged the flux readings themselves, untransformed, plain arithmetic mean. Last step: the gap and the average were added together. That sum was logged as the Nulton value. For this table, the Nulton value 10.9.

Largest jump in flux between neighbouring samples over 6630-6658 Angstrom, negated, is -0.100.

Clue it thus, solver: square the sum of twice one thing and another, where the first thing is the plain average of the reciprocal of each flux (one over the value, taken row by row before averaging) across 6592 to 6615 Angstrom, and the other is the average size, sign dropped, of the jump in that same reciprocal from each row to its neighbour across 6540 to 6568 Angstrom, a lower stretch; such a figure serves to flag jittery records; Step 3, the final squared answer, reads 0.0346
